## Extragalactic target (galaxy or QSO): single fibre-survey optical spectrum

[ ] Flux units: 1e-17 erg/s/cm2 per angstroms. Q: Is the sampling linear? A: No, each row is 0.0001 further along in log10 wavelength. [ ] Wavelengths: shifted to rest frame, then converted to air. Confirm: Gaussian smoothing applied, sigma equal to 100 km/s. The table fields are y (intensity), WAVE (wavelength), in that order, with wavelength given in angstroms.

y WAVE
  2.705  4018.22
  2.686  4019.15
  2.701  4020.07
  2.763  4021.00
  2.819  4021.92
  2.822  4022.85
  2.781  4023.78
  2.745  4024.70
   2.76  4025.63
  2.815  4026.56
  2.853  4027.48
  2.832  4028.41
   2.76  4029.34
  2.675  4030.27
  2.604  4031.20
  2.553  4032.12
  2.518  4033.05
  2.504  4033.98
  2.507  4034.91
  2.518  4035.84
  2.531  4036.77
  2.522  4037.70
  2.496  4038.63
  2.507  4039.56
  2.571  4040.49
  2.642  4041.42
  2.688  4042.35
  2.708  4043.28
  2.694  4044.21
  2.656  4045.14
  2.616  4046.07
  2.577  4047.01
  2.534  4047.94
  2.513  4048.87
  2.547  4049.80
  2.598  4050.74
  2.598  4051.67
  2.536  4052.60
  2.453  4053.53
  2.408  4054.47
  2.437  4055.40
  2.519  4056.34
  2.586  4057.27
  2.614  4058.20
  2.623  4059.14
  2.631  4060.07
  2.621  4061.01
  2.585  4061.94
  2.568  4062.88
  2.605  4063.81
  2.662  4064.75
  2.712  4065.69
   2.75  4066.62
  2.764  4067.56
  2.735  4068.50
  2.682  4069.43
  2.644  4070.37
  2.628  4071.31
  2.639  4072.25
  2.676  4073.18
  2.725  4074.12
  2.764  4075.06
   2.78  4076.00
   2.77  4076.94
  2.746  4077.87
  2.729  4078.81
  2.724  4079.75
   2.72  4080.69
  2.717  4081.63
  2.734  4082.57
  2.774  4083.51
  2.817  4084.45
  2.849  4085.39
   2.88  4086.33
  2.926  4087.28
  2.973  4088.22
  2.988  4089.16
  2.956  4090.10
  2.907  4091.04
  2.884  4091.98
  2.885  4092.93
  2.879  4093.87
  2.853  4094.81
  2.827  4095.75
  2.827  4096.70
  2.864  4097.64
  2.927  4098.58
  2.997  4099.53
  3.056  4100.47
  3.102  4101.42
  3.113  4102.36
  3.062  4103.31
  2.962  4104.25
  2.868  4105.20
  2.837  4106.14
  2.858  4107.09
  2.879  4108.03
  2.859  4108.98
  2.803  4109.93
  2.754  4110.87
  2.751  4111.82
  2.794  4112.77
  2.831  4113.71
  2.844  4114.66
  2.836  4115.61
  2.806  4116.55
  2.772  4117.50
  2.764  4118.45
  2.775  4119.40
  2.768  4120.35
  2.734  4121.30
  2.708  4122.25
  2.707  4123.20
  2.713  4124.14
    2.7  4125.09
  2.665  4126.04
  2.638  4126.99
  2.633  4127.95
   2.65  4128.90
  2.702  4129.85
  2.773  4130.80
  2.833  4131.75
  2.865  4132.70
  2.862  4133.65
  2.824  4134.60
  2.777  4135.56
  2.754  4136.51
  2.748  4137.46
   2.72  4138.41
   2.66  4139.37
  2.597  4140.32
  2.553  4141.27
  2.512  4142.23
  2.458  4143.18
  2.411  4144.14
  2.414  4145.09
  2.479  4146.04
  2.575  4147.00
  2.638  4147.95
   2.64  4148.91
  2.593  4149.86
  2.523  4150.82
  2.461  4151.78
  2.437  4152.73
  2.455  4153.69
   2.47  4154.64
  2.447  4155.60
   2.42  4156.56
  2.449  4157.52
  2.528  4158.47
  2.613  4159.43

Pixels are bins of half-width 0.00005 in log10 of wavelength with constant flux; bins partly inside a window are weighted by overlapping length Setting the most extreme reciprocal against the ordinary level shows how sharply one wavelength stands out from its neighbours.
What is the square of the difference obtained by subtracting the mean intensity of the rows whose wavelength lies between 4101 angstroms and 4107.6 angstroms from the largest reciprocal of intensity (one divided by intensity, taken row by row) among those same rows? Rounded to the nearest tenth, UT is 6.9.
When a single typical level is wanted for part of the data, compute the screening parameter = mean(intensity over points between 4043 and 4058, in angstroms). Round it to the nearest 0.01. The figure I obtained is 2.56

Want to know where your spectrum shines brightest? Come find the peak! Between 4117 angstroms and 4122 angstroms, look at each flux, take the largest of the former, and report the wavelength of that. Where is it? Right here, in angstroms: 4119.40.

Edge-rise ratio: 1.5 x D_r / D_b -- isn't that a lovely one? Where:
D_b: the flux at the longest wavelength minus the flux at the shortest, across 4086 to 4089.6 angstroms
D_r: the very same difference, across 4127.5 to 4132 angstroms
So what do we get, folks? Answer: 2.8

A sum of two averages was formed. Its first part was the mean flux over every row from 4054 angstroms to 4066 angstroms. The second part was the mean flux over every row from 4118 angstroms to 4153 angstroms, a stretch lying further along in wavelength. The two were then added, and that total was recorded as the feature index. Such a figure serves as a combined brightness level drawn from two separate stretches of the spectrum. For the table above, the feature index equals 5.24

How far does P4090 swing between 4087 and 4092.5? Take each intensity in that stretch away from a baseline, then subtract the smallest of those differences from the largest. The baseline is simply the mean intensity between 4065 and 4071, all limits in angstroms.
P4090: 0.10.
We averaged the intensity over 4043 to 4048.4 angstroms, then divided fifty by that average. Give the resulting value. 19.0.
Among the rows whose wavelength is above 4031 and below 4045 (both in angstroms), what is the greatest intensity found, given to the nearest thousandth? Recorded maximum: 2.708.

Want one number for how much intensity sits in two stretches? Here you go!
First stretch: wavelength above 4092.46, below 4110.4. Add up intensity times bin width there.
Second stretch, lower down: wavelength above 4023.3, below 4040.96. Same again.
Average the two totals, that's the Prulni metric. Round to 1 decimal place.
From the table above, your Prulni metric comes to 49.4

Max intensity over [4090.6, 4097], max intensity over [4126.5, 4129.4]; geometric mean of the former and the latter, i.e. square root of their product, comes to 2.78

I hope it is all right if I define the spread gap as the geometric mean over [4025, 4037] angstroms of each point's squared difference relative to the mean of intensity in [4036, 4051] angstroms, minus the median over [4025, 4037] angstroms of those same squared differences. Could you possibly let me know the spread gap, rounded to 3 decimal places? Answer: 0.002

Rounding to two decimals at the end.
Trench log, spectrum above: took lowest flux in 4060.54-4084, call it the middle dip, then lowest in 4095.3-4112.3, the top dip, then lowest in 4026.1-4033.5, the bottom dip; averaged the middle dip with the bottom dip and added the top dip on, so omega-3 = 5.29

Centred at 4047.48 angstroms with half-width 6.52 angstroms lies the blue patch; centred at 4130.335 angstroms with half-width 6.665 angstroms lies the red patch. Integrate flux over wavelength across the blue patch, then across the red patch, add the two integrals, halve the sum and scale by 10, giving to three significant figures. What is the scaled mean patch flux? 352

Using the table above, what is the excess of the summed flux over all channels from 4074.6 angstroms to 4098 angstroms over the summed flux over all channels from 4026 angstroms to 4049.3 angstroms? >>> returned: 5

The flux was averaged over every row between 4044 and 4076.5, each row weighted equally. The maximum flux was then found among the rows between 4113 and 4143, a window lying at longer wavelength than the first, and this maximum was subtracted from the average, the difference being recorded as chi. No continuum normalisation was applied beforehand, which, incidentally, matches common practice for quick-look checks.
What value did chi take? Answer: -0.25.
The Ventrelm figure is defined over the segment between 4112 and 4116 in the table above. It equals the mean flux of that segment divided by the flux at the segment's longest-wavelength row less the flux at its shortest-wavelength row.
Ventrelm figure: 67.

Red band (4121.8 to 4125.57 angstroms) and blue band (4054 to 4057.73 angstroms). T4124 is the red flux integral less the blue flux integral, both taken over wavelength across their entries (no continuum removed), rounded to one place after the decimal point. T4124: 1.0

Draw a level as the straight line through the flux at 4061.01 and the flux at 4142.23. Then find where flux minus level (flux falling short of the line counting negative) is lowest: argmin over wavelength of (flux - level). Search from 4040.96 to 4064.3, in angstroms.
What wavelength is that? 4054.47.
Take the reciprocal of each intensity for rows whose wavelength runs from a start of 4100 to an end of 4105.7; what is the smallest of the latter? 0.32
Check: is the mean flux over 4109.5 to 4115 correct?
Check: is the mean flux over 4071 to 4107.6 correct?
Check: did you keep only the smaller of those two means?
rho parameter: 2.80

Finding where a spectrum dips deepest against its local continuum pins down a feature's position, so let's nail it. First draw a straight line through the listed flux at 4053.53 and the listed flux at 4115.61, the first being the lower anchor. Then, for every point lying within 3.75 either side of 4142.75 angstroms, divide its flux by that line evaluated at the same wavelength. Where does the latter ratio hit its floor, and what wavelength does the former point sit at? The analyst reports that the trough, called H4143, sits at 4145.09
